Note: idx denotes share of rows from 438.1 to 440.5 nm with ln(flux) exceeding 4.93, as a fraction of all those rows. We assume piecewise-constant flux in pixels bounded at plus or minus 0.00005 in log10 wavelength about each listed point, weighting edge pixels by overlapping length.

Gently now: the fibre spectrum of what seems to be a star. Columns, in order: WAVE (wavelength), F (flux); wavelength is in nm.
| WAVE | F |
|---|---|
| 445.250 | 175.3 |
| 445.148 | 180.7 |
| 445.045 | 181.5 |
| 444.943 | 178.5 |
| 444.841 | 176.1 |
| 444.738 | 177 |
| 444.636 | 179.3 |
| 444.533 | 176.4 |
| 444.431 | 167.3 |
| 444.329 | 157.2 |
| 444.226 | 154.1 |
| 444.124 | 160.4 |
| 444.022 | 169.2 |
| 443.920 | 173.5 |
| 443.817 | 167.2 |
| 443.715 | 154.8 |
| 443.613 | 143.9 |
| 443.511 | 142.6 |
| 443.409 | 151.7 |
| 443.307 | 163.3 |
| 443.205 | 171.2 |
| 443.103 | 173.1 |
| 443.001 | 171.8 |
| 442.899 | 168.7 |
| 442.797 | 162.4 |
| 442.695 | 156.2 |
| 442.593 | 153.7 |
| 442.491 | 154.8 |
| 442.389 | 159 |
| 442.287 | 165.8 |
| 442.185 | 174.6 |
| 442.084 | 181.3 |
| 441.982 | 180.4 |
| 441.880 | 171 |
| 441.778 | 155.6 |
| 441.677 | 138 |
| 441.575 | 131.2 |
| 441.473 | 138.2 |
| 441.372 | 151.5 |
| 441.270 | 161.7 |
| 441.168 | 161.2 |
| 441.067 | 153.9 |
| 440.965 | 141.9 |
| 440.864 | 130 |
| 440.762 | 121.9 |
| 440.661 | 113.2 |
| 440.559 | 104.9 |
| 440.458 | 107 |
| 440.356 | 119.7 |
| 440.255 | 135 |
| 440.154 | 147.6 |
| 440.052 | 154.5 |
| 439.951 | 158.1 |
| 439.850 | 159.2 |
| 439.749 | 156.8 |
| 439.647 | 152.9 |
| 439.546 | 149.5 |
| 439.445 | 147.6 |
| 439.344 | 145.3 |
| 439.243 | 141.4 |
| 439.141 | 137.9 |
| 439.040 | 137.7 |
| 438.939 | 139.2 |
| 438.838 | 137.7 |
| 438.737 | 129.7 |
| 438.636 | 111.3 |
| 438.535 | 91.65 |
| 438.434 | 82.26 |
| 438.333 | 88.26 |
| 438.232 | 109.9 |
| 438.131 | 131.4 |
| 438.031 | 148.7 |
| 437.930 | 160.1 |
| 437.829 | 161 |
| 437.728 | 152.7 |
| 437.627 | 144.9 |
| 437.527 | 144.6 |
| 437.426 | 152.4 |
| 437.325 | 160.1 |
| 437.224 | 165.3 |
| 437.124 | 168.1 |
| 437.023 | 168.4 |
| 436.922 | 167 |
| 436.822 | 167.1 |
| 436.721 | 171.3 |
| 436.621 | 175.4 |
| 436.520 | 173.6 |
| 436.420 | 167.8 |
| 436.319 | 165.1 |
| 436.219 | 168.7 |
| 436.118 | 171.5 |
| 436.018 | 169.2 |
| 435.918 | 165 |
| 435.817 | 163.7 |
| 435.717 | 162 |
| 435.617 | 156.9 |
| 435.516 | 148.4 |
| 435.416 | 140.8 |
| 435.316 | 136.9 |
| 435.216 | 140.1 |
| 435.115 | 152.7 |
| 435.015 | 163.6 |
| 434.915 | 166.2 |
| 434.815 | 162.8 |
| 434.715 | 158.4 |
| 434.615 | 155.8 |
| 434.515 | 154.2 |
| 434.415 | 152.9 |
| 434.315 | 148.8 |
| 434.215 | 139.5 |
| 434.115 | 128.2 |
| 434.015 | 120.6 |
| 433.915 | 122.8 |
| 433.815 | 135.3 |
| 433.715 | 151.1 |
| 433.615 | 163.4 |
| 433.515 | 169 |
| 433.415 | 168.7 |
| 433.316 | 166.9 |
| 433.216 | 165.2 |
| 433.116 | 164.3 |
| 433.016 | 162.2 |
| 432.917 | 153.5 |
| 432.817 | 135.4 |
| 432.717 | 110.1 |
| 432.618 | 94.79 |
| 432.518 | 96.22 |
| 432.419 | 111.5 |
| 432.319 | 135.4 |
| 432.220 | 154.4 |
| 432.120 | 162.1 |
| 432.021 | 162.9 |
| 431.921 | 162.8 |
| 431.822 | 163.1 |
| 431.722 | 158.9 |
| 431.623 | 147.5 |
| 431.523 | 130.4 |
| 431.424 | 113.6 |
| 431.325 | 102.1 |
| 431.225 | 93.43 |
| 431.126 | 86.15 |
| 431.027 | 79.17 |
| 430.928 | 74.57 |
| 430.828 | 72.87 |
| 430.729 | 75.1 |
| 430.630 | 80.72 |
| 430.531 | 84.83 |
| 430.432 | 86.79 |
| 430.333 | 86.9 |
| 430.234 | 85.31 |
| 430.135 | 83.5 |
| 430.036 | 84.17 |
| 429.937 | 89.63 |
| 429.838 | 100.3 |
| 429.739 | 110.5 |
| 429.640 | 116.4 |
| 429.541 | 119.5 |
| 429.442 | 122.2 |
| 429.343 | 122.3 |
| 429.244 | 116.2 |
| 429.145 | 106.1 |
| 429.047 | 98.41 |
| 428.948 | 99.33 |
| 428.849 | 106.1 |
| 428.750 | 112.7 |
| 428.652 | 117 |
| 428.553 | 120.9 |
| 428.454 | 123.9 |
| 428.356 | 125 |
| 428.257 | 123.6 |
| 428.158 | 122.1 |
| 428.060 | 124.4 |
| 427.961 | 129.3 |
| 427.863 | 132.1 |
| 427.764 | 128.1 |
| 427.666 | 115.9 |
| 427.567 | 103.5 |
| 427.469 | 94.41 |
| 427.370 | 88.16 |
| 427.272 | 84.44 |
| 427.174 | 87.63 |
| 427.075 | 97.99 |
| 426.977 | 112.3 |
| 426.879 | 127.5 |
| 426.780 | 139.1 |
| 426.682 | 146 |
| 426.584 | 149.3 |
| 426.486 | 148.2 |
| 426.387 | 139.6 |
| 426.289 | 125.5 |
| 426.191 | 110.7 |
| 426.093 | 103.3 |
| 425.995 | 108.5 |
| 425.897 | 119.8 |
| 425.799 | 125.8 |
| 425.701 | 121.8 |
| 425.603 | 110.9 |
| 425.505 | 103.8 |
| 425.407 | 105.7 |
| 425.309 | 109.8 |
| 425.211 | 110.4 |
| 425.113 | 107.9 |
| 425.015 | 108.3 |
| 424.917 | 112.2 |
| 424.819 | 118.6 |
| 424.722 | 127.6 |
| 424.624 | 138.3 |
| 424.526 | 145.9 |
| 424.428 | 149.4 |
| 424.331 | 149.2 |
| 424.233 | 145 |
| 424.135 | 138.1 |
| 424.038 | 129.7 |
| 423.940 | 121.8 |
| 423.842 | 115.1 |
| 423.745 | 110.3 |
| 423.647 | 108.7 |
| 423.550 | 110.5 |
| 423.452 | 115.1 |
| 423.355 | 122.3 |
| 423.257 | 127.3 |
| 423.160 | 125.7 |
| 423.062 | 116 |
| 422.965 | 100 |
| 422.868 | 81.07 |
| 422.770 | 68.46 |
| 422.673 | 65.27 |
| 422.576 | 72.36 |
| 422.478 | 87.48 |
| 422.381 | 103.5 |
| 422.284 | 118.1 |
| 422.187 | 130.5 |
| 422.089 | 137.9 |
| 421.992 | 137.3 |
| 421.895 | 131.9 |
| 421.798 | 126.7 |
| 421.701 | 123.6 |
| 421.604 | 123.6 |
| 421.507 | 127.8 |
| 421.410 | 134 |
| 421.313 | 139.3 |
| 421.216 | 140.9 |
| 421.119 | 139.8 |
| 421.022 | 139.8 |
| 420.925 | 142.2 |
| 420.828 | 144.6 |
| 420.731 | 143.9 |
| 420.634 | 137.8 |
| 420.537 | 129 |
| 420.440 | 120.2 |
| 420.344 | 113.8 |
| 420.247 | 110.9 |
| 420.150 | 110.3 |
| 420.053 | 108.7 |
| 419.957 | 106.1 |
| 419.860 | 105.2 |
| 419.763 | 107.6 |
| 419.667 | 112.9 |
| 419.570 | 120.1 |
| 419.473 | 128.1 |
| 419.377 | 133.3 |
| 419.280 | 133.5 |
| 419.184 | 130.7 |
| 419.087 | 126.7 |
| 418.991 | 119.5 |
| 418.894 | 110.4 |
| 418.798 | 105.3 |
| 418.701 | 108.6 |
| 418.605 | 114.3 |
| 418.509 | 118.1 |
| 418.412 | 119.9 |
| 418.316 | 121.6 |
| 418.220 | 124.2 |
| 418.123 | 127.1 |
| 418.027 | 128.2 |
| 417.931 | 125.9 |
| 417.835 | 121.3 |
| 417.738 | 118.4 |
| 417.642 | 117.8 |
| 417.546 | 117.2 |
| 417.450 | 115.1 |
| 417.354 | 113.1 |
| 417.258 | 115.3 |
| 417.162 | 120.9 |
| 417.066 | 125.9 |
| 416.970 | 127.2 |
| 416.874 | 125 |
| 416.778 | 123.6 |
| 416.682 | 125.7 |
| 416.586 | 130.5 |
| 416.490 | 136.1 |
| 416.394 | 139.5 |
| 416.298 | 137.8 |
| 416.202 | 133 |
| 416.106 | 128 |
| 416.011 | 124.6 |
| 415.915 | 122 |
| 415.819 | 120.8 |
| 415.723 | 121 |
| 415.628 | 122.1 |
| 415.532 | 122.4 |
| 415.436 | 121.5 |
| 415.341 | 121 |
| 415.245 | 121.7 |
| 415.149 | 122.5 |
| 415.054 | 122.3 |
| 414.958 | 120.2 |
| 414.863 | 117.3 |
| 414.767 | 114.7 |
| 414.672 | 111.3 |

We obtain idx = 0.46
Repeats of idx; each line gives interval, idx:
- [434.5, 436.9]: 0.96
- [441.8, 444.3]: 1.00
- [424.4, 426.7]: 0.25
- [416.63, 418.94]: 0.00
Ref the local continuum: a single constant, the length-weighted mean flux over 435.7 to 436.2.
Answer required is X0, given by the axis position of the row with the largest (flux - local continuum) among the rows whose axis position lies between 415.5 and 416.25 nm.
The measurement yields 416.202 nm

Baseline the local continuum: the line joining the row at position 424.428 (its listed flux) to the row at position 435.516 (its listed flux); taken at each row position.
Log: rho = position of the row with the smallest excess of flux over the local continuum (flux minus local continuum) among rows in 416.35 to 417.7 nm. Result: 417.354 nm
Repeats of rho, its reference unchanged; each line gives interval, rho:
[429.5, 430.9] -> 430.828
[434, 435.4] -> 434.015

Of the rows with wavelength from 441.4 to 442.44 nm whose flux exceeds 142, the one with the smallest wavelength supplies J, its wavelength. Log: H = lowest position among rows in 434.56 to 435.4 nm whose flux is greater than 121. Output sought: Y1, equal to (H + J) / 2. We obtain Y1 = 438.20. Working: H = 434.615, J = 441.778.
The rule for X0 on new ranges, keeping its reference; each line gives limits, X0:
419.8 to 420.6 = 420.537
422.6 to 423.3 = 423.257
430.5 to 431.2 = 431.126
